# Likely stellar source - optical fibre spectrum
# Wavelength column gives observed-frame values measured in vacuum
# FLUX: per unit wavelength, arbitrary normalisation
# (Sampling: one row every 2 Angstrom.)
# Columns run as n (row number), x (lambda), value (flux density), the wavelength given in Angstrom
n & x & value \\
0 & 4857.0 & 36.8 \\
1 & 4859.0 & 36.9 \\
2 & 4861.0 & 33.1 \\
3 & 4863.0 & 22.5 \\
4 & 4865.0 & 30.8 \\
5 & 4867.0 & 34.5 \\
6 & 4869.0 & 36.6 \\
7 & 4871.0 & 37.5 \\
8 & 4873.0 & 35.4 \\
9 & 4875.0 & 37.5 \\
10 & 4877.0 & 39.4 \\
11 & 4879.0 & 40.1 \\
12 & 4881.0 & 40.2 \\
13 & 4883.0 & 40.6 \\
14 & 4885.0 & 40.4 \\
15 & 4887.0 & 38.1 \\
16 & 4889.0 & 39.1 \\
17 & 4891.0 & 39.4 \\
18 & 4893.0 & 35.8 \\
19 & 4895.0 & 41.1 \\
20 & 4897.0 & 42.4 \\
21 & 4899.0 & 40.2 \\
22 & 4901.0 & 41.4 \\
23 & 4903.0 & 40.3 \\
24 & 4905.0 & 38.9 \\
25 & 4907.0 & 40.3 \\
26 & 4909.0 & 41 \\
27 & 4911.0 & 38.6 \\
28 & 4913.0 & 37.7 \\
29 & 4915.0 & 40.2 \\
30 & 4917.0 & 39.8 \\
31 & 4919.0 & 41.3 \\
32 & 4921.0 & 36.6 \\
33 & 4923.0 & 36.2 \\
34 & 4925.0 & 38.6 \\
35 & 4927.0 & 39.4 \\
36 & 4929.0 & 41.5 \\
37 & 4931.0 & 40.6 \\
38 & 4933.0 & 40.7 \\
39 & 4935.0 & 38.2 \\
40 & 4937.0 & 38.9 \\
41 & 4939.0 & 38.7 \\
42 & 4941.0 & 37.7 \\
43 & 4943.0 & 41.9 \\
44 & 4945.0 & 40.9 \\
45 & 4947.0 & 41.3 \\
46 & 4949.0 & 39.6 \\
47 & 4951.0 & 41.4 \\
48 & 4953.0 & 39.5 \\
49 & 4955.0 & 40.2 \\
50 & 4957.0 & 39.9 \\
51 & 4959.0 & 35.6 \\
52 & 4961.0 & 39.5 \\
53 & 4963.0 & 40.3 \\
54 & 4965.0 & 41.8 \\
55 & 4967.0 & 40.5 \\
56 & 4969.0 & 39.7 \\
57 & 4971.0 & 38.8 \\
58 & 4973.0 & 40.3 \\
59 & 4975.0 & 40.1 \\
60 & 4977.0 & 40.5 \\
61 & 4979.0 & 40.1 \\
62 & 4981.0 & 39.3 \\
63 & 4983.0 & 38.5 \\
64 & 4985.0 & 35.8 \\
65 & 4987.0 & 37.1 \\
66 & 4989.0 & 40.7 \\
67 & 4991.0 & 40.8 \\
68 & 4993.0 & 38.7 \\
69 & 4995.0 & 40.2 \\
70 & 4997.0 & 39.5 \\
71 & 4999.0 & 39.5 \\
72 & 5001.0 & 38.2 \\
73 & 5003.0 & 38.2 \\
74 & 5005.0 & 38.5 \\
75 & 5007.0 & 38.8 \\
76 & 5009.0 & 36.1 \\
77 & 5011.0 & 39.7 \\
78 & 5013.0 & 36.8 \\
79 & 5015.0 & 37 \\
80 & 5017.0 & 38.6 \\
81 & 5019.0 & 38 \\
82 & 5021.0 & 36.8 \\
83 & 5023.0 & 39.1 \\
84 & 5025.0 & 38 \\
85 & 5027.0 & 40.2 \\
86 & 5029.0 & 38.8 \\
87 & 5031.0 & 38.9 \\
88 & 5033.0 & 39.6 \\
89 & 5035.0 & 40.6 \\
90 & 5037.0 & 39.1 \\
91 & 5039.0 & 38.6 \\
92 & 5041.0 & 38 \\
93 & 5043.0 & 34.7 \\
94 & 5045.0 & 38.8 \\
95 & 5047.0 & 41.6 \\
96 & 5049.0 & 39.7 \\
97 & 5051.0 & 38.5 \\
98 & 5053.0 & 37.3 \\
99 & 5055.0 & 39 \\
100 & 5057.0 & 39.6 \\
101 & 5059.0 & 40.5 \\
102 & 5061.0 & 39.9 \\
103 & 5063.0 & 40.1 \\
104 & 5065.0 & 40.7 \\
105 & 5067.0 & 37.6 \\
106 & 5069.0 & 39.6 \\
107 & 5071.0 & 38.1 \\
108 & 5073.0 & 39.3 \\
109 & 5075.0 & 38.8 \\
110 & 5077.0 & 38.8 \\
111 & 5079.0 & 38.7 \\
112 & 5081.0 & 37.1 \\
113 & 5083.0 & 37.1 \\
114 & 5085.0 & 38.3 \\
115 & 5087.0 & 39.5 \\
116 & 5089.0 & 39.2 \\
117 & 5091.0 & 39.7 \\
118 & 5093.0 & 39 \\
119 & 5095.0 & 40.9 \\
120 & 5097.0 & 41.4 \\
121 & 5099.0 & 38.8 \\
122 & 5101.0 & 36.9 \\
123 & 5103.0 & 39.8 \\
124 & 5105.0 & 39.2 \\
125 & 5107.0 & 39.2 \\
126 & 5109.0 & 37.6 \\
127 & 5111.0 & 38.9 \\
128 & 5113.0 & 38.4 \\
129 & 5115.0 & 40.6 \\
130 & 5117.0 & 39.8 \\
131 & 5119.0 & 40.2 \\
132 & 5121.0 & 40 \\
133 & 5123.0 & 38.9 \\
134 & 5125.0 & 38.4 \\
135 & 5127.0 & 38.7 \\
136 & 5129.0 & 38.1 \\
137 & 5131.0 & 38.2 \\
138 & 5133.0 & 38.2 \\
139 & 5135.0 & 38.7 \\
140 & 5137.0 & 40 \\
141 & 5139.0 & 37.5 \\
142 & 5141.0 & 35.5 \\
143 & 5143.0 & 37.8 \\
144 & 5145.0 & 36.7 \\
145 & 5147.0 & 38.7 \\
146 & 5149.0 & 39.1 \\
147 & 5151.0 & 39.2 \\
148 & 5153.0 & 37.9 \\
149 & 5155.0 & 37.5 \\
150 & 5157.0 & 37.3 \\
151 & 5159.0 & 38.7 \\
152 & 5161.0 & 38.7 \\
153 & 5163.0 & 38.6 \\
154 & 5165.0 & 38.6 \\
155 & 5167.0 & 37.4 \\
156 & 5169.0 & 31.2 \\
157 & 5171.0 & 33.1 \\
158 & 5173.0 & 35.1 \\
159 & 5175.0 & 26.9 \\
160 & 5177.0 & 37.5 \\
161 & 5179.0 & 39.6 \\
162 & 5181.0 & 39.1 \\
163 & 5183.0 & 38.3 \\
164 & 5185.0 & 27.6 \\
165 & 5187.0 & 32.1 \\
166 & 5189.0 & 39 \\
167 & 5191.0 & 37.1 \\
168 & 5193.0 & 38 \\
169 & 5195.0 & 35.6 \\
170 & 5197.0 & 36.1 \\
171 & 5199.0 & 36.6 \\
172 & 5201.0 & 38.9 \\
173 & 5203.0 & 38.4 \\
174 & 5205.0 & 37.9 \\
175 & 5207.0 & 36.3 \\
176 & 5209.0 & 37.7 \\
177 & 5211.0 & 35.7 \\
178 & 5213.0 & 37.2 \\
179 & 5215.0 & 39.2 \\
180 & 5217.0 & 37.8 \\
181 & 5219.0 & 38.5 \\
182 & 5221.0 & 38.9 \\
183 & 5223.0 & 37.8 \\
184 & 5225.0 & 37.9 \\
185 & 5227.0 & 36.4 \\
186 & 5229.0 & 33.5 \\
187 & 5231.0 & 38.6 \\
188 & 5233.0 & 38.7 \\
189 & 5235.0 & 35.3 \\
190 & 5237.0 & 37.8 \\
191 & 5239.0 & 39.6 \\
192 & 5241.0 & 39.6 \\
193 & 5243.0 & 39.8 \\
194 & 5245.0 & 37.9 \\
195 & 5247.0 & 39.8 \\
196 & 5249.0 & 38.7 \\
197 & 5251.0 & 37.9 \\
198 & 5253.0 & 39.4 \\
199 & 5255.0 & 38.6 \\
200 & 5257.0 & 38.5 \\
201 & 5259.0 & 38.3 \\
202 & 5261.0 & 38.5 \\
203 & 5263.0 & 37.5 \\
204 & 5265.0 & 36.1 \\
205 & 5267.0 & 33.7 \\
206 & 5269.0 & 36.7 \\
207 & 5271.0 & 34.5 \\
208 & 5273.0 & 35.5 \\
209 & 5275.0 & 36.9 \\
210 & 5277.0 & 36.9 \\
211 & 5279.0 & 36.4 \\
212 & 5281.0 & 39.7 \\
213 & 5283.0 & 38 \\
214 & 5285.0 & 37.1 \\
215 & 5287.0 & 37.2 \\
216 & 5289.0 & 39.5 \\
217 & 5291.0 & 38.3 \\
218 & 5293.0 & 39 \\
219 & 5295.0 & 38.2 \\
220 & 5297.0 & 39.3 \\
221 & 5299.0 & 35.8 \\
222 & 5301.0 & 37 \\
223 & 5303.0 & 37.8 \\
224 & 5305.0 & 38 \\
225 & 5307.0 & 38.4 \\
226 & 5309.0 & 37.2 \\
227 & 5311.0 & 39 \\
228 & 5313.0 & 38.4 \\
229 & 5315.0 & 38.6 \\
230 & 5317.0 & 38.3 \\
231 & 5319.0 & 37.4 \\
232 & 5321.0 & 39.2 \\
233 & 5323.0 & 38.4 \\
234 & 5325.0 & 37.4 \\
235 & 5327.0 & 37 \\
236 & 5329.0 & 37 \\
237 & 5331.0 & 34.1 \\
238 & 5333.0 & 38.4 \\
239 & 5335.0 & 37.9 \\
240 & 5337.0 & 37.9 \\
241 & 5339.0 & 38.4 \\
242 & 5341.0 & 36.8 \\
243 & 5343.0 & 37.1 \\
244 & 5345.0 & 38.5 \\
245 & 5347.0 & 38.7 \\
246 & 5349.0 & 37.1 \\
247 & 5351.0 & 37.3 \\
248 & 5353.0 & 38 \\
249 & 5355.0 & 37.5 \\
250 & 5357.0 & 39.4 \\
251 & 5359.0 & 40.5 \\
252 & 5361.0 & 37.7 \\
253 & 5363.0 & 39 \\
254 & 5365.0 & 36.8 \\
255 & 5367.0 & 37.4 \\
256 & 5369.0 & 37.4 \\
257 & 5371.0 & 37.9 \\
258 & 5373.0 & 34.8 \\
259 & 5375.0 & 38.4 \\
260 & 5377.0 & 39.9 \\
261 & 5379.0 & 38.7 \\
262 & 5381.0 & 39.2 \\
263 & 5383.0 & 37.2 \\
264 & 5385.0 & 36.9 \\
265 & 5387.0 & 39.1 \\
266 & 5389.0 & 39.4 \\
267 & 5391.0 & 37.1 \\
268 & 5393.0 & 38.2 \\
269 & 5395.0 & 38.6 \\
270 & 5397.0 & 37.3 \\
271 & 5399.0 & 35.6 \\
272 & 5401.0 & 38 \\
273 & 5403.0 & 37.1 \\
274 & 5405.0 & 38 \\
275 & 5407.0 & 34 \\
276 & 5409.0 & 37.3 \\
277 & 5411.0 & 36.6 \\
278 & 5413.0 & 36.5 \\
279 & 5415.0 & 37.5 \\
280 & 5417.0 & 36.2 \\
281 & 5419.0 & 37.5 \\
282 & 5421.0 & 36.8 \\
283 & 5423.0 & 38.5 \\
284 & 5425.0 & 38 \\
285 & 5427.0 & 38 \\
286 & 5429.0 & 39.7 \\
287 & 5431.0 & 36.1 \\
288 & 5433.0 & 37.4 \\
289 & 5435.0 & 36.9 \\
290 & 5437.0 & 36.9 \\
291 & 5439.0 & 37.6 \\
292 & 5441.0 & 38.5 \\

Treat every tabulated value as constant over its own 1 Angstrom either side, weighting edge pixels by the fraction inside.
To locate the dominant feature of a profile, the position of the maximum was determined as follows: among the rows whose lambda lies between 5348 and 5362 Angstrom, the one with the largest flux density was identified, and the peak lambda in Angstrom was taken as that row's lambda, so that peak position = 5359.0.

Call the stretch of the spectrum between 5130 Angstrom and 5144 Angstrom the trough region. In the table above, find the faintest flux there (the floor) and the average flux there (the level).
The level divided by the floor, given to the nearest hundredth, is 1.07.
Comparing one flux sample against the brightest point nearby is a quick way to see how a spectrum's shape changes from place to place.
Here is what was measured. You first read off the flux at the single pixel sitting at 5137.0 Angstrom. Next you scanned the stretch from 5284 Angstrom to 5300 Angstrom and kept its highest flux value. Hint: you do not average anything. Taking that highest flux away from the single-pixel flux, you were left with 0.5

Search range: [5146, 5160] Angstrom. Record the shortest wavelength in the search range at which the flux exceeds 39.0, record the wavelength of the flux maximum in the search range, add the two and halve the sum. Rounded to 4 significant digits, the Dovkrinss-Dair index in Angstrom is 5150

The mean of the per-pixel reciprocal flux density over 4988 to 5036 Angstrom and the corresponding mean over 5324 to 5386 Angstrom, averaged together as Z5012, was 0.0262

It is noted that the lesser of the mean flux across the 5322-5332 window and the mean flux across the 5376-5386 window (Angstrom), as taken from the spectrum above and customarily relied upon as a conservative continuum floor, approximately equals 36.8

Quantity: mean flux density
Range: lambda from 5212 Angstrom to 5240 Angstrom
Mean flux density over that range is 37.7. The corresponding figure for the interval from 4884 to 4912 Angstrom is 39.8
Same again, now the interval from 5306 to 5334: 37.8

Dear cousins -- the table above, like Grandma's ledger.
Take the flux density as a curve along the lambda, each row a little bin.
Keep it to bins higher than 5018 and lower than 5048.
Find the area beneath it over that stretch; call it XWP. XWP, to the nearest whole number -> 1162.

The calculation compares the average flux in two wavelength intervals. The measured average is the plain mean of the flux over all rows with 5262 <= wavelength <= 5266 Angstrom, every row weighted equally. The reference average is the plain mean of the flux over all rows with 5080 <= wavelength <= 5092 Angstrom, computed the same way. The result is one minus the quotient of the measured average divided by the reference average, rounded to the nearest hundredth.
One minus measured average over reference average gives 0.04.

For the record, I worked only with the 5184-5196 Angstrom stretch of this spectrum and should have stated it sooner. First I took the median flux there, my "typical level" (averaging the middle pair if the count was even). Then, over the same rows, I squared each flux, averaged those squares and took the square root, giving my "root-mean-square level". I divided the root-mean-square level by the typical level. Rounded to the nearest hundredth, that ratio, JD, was 0.97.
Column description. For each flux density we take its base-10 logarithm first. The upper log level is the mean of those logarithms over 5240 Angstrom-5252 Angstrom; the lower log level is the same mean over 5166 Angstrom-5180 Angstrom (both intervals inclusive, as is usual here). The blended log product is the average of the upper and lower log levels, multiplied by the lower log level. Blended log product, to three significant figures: 2.39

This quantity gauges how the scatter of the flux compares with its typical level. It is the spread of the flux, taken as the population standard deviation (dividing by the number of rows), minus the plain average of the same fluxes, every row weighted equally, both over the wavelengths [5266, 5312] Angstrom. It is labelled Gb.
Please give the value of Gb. -35.9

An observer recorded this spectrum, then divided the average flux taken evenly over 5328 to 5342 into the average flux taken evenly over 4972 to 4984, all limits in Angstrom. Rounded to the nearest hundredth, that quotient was 1.07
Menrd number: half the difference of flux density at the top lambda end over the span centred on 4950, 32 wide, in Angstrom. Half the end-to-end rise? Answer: 1.8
